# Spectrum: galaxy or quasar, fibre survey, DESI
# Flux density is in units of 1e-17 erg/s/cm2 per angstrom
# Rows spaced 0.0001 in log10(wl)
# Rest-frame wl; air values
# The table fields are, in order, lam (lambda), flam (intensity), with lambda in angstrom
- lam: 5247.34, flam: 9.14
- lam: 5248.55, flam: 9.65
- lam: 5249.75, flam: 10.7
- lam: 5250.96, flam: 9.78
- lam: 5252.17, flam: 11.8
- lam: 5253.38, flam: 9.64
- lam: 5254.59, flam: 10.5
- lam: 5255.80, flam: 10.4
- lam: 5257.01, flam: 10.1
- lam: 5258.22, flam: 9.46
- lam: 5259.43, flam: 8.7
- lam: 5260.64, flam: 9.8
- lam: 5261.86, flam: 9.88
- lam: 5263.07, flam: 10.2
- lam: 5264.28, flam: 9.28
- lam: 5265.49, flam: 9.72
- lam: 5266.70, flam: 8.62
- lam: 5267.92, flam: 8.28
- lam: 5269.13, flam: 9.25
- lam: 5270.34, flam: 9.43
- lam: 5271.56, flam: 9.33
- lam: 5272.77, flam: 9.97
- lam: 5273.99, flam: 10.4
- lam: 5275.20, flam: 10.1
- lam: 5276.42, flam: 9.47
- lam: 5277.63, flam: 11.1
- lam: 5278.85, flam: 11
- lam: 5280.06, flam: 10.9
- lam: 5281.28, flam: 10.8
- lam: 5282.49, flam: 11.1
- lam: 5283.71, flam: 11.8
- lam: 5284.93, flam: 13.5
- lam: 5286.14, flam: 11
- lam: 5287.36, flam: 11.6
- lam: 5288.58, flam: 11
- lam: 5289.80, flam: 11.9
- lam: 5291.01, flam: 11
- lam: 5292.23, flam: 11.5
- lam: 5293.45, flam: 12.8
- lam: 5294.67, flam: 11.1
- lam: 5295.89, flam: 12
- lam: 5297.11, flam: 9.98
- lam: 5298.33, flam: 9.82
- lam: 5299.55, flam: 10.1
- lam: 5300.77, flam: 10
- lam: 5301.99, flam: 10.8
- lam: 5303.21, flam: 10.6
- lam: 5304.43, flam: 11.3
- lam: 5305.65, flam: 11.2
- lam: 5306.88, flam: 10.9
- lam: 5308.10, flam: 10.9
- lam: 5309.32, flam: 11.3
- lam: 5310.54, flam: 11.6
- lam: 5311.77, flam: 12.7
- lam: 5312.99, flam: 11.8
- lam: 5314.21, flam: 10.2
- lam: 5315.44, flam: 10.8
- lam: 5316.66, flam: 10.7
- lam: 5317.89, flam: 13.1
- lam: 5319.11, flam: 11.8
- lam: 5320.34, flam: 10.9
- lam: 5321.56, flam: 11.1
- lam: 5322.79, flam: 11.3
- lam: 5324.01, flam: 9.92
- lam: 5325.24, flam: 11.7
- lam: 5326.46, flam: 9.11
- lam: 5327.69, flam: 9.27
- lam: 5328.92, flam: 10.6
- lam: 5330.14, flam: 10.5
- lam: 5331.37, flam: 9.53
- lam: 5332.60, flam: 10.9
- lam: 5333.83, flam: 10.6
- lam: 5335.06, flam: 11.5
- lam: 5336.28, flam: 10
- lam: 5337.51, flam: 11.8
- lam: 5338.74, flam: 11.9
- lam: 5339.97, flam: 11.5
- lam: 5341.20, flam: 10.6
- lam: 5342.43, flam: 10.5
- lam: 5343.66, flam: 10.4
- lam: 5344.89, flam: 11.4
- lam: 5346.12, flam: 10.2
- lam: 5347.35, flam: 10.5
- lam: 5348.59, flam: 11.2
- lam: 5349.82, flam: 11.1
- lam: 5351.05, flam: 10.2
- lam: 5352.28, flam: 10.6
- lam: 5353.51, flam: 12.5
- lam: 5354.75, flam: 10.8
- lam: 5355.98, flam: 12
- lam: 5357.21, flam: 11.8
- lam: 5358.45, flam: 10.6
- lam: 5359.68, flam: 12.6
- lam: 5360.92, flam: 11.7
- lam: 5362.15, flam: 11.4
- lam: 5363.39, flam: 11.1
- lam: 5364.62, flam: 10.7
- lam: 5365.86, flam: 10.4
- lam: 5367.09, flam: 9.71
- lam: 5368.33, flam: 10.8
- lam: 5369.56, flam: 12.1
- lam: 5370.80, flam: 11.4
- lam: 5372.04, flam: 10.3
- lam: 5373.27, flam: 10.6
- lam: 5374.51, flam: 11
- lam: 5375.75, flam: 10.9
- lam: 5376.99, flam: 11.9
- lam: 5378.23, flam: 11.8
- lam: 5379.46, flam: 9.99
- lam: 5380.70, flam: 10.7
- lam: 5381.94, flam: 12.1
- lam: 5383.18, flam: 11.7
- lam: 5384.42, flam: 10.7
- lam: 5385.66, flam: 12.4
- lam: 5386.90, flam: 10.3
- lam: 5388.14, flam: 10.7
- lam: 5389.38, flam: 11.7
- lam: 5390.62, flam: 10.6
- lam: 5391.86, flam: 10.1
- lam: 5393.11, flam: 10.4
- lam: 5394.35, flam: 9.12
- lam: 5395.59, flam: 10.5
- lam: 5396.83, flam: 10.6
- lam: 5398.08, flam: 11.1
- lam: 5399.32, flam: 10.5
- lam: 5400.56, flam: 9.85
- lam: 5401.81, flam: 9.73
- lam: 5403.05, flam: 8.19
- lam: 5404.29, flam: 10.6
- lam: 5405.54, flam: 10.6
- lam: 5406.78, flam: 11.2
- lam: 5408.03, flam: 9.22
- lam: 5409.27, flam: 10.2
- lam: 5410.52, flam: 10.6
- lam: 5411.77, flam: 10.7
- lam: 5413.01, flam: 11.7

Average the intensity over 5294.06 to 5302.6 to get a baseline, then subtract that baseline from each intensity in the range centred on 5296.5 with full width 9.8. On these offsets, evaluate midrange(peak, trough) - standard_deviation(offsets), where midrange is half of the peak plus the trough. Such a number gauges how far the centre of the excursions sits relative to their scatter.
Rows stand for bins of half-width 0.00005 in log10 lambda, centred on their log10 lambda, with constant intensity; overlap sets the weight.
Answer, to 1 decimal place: -0.3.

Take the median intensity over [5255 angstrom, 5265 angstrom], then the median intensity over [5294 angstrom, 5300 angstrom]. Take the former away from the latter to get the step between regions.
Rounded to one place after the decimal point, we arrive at 0.3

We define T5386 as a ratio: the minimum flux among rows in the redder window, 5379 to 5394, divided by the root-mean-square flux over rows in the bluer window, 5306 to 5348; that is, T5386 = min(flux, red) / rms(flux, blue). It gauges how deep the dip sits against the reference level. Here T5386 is 0.91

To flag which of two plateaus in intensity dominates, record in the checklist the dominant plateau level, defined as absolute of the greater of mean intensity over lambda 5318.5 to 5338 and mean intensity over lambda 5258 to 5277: 10.7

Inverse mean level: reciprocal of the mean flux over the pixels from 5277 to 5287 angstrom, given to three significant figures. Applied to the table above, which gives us 0.0877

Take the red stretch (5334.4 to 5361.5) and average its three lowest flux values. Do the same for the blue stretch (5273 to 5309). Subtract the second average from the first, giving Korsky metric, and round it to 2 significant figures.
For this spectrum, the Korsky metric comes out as 0.38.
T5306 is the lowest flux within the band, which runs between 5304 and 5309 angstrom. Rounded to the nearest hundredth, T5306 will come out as 10.90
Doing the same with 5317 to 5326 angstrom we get 9.92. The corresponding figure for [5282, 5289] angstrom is 11.00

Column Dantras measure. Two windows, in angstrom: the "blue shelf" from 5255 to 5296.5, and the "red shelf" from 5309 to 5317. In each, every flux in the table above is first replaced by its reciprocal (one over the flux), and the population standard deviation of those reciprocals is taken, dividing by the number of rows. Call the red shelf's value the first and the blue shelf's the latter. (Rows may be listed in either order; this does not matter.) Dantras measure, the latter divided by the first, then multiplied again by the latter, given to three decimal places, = 0.019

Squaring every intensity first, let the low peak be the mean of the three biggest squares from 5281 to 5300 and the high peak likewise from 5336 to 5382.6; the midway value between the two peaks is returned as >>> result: 159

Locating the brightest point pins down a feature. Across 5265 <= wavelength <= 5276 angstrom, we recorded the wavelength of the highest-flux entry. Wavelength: 5273.99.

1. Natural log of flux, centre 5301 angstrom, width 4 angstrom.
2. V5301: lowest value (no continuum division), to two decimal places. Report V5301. 2.30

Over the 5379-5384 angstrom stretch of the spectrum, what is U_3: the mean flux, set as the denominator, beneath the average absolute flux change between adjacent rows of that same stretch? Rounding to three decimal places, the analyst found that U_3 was 0.075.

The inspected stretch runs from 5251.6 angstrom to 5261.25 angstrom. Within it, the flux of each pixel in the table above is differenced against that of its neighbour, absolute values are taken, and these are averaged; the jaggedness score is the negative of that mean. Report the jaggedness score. -0.85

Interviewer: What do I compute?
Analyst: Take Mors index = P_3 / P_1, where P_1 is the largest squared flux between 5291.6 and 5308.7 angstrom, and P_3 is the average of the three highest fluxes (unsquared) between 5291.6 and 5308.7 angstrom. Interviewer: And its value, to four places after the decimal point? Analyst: 0.0739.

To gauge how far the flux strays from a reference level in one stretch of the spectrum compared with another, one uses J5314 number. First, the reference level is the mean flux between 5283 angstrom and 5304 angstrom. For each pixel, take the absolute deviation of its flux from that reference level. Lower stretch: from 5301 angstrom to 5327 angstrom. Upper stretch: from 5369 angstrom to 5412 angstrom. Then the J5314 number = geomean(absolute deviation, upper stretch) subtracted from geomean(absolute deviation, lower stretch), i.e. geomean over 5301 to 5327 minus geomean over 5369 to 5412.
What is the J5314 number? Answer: -0.25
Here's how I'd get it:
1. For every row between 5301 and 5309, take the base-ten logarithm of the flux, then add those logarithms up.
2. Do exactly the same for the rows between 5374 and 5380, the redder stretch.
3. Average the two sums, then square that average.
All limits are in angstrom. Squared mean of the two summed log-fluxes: 33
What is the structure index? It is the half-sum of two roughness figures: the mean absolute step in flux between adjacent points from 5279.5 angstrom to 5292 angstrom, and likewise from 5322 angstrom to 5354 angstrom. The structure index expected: 0.91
